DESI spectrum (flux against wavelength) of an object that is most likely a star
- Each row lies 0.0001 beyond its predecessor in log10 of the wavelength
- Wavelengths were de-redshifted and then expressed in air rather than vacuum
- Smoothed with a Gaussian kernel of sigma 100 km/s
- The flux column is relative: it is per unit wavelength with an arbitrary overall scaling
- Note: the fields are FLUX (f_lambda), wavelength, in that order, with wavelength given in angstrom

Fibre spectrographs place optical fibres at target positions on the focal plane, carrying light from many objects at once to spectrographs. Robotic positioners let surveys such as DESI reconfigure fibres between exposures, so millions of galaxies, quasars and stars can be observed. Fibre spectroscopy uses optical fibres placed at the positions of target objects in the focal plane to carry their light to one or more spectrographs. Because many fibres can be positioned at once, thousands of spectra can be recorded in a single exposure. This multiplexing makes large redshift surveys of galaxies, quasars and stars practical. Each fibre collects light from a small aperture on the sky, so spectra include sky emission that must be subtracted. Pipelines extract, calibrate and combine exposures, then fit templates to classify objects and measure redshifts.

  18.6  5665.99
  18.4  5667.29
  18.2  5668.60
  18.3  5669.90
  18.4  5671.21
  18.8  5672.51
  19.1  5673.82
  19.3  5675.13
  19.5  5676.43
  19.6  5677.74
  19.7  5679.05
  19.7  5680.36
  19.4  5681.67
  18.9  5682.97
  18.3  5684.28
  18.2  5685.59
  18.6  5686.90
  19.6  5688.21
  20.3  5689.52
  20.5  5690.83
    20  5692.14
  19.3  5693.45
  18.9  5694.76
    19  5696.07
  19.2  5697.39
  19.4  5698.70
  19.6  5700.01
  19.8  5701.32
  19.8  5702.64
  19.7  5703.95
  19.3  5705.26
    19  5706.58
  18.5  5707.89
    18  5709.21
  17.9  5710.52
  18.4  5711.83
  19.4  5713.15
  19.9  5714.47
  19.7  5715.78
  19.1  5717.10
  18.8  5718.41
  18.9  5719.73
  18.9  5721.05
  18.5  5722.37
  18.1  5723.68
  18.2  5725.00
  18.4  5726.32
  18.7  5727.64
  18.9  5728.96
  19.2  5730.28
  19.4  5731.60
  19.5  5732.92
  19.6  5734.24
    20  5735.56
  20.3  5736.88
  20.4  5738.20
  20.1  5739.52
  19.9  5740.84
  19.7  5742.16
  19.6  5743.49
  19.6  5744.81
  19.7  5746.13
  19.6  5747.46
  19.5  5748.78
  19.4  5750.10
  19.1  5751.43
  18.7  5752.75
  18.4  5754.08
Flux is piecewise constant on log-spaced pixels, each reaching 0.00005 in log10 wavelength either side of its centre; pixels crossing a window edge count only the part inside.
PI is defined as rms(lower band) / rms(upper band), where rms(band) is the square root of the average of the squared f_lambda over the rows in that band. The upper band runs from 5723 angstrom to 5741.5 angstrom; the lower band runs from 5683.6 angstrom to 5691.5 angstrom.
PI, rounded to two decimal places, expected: 1.00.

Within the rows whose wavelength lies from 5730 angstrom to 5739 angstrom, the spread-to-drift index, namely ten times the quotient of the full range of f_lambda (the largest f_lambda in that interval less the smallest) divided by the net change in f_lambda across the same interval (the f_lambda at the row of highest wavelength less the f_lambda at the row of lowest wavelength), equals 10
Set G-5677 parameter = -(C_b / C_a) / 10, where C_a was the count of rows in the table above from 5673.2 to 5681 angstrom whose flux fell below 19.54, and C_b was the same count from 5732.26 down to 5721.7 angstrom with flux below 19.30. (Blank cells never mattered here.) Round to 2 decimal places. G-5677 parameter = -0.23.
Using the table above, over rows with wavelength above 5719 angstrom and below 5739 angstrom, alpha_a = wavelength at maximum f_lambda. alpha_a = 5738.20 angstrom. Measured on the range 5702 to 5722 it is 5714.47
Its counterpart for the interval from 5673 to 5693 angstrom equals 5690.83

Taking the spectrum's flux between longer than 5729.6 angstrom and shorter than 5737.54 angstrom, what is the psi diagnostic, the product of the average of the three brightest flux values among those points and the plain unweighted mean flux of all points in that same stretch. 393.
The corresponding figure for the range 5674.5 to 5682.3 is 384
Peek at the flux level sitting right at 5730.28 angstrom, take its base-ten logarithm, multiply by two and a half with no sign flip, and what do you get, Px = 3.21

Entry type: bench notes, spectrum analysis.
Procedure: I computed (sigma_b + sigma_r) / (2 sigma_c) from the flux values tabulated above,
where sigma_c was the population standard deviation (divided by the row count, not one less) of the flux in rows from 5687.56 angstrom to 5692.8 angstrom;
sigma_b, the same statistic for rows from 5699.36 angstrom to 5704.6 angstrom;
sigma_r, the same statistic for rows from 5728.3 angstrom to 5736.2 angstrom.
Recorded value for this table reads 0.6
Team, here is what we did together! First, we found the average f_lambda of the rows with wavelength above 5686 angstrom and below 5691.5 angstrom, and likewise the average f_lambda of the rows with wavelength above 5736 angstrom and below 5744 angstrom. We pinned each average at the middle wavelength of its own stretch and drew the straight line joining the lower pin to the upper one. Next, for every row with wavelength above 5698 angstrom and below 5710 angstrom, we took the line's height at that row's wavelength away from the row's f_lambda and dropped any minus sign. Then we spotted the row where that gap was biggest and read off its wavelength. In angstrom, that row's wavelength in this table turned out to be 5709.21 angstrom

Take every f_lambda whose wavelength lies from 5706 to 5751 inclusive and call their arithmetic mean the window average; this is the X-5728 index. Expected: 19.2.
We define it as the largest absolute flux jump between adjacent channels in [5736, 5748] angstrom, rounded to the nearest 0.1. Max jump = 0.3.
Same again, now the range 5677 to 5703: 1.0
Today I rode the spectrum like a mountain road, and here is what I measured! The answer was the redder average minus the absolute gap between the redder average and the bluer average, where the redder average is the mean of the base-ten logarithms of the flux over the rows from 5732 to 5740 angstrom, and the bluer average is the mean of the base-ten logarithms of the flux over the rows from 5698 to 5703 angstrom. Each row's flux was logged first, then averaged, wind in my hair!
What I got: 1.29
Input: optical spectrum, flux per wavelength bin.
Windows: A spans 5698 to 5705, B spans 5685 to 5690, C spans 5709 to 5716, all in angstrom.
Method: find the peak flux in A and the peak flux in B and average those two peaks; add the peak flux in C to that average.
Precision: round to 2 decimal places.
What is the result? 39.95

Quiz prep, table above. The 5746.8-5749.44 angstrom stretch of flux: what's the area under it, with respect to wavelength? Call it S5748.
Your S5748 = 52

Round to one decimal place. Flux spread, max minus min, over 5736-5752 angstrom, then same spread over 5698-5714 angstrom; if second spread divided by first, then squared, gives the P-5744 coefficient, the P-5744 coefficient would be 2.1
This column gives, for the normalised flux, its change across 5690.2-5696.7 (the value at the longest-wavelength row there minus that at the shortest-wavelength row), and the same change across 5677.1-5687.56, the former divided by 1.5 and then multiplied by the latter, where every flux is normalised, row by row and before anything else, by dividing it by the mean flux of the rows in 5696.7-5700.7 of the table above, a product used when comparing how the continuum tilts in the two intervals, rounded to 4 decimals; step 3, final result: 0.0027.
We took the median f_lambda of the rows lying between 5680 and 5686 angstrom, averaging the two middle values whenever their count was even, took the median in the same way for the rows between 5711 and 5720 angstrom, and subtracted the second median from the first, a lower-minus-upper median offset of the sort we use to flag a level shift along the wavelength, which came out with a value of -0.2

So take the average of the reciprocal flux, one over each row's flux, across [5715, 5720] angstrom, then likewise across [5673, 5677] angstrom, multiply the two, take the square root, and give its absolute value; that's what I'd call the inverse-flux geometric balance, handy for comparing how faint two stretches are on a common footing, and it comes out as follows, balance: 0.0521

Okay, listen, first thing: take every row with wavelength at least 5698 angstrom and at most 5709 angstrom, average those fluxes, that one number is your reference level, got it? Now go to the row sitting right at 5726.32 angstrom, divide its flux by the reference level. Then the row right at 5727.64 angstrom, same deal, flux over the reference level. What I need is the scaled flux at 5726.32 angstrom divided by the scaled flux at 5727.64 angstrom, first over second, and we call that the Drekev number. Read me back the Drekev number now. 0.98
